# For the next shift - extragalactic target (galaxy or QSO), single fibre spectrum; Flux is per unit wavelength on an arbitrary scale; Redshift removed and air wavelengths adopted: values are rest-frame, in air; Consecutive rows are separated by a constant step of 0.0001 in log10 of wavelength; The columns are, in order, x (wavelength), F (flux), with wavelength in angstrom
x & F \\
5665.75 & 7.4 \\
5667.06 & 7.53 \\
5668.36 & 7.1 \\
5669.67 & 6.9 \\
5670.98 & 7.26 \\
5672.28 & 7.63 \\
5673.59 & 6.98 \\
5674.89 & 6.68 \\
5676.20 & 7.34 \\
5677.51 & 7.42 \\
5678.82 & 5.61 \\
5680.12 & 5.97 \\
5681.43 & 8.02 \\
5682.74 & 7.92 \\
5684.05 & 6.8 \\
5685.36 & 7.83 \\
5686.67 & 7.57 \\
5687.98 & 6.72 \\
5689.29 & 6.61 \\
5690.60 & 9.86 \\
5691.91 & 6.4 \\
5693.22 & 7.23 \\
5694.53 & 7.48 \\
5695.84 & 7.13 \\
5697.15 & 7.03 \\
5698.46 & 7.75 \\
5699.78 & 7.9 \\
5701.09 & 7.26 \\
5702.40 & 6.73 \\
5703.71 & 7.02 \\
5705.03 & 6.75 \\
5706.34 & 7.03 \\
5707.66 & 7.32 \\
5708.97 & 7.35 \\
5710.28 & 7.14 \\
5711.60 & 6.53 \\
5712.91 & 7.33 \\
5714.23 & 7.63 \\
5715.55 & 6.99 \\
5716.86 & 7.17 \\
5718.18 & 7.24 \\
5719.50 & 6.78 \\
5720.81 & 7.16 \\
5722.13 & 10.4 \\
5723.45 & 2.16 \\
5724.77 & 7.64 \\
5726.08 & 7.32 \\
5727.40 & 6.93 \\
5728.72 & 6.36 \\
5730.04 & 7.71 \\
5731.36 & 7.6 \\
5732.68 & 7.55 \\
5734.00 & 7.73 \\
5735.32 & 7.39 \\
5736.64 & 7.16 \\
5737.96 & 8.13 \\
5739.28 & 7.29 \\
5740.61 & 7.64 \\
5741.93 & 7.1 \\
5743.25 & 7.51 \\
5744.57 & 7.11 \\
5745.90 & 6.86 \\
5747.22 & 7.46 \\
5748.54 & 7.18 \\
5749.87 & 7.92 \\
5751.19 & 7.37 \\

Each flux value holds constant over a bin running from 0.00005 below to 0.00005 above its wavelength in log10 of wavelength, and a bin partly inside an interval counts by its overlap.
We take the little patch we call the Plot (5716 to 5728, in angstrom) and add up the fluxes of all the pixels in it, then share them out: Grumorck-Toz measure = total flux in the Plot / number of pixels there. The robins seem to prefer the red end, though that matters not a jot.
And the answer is 6.98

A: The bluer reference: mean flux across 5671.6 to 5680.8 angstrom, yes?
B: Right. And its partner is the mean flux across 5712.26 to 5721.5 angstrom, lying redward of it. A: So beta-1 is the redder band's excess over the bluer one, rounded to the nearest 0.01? 0.38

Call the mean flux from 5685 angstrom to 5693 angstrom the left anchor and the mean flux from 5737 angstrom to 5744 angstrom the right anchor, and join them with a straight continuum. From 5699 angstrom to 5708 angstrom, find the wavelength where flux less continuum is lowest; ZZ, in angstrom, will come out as 5702.40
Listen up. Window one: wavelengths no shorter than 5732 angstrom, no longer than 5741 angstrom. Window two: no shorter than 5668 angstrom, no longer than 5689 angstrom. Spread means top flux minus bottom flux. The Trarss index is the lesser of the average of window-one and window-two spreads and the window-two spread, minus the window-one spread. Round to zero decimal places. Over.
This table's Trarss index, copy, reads 1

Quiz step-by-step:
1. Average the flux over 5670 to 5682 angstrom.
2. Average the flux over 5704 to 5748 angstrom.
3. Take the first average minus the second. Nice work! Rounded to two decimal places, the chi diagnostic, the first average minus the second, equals -0.21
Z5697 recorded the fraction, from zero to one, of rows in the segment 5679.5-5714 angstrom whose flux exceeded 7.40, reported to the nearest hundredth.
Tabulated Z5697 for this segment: 0.31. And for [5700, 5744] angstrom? 0.30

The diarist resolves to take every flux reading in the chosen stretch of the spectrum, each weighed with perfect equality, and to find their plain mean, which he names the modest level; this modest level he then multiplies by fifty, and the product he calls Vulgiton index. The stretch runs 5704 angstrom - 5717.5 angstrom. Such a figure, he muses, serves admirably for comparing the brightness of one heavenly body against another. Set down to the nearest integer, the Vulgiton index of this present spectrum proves 356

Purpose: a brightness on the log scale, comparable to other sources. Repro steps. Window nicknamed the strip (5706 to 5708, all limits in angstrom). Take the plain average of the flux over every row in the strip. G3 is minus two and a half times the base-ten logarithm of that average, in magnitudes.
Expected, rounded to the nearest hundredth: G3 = -2.14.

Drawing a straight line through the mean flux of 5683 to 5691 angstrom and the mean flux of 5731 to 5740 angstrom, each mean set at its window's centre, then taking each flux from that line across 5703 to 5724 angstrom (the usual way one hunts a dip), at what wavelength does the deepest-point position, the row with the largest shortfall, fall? 5723.45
